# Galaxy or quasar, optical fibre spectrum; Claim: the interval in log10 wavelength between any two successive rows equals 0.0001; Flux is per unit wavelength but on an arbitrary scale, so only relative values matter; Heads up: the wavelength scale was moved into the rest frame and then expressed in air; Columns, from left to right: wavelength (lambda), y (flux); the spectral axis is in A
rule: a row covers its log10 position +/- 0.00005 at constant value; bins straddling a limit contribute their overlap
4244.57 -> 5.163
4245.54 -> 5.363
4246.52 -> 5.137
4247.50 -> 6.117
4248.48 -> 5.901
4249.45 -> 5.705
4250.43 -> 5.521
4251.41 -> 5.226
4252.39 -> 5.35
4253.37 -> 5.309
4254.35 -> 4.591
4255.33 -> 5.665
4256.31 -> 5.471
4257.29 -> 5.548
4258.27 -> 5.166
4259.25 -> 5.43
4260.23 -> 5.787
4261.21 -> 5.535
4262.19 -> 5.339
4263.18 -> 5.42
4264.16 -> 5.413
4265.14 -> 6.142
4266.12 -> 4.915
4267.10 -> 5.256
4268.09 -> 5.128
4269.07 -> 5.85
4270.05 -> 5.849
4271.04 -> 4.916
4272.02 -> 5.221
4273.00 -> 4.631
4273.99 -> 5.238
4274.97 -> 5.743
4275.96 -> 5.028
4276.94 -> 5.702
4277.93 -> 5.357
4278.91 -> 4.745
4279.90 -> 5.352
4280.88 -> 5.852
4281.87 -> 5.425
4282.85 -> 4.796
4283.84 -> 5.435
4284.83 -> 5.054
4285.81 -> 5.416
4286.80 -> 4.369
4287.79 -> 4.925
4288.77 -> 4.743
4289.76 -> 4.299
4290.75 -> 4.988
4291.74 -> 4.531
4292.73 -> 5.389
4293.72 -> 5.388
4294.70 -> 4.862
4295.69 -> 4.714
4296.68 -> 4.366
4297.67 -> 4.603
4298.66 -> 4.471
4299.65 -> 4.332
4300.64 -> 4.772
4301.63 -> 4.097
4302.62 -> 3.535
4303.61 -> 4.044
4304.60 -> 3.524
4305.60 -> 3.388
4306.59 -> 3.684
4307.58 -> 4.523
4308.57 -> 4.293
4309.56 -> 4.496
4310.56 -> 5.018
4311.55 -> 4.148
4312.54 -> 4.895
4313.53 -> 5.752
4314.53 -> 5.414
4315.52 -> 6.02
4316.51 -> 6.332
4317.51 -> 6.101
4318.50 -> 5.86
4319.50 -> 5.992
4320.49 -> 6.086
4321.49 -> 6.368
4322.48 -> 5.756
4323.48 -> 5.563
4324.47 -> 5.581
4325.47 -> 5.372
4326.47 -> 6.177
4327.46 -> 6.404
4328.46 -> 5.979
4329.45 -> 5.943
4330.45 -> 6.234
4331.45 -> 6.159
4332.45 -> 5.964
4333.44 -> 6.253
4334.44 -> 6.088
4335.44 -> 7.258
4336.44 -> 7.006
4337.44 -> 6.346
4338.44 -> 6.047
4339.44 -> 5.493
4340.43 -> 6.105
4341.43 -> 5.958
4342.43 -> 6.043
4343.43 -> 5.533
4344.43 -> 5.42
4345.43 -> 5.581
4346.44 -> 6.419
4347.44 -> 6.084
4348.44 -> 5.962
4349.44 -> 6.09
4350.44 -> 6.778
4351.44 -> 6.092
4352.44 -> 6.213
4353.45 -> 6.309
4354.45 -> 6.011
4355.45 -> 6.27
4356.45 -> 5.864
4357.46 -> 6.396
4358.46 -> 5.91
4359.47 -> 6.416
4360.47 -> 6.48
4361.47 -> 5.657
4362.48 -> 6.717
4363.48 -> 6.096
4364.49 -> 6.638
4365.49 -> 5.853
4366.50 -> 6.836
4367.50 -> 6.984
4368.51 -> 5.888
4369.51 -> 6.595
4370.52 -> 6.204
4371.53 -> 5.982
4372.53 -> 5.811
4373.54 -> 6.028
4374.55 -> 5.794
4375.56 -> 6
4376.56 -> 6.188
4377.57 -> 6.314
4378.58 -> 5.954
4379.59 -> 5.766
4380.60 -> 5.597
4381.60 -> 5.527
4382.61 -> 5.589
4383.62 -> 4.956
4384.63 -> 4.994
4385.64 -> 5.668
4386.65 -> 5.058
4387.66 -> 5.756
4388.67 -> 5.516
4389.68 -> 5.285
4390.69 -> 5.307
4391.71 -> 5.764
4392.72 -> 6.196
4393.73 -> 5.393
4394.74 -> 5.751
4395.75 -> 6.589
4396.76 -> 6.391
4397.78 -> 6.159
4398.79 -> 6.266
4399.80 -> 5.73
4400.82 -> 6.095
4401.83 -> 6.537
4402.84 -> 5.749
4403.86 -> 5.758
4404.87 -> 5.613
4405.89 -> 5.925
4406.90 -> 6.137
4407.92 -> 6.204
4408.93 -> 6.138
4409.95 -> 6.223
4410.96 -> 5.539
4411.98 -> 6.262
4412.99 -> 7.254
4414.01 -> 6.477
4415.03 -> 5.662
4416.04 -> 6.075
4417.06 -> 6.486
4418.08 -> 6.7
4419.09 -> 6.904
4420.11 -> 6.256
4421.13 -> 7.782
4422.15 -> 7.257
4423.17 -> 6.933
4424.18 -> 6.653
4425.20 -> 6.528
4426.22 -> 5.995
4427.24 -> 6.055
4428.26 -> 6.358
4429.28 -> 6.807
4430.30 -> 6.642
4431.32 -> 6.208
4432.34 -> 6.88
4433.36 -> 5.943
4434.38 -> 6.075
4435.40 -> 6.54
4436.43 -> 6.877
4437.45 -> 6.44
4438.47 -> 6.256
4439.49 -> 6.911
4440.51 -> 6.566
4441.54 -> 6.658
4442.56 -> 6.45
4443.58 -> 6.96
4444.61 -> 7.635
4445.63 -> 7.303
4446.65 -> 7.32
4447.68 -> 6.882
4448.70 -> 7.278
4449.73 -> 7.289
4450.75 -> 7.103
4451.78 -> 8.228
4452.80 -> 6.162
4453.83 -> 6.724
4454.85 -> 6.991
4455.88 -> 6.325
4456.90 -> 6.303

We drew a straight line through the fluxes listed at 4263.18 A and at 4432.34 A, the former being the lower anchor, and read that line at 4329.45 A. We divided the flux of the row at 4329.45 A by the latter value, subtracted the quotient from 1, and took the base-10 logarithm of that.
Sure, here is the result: -2.1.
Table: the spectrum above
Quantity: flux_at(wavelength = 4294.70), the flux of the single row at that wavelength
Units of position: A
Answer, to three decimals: 4.862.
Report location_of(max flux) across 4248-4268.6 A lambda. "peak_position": 4265.14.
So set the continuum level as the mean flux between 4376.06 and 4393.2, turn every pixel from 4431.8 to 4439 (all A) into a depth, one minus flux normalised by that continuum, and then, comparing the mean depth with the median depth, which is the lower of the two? -0.15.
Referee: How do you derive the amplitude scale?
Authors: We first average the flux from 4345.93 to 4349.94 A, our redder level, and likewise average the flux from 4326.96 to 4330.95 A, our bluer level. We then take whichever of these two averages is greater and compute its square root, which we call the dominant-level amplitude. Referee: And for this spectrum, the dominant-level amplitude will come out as 2.48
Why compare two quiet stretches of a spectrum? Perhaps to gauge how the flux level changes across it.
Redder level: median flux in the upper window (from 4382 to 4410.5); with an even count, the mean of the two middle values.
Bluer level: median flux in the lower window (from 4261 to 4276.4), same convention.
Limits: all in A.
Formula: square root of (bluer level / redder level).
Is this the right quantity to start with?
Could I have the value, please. 0.96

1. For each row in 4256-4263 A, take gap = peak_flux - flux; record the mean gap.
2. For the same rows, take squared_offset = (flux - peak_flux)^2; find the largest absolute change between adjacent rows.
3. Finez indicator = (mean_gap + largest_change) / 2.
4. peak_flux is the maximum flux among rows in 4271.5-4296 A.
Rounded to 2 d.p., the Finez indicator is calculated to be 0.38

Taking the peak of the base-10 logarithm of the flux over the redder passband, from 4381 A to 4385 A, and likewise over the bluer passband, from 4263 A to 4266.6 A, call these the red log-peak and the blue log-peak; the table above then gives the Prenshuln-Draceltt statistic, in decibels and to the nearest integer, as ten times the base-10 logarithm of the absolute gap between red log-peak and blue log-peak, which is -14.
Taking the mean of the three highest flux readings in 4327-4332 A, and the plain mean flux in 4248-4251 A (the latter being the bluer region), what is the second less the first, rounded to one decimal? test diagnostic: -0.6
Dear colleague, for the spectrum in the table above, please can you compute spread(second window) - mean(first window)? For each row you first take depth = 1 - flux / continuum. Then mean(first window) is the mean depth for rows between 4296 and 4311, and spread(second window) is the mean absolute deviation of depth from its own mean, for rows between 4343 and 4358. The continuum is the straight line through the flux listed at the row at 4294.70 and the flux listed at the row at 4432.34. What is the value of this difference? -0.11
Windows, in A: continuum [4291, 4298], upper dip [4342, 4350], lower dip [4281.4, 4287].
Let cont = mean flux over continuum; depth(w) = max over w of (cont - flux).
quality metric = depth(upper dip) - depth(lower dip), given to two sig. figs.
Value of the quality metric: -1.1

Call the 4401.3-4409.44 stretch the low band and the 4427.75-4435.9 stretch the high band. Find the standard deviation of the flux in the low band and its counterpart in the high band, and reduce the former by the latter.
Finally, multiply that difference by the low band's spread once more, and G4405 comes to -0.01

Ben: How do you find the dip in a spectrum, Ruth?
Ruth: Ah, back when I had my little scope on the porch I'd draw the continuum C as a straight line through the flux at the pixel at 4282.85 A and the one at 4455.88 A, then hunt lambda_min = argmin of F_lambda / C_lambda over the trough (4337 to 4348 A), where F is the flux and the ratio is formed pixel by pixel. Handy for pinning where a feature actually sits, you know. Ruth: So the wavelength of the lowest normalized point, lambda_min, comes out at 4344.43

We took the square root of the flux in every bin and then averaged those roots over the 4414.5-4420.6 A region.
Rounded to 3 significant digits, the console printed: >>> 2.52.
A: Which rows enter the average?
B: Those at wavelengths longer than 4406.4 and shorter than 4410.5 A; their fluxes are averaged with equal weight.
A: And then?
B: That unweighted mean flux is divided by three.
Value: 2.06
